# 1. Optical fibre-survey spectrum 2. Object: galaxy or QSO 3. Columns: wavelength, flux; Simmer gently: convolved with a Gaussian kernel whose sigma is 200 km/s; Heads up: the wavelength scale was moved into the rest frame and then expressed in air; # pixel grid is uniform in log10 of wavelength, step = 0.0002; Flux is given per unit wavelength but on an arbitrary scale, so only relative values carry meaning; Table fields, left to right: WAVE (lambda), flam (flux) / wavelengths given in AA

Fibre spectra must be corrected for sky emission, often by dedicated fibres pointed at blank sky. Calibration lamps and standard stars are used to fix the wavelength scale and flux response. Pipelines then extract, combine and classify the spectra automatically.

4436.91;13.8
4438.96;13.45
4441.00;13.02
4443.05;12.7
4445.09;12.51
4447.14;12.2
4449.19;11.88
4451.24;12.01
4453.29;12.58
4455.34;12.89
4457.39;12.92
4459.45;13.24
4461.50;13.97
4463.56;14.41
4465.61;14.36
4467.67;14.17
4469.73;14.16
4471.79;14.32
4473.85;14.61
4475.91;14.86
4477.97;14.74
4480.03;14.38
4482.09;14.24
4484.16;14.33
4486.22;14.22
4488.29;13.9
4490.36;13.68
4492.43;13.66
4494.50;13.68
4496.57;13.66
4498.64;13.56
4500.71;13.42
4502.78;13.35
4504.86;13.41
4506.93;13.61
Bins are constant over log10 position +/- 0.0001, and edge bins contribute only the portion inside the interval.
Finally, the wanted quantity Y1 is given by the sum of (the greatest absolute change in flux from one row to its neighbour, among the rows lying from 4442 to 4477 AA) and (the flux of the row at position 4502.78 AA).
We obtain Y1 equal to 14.1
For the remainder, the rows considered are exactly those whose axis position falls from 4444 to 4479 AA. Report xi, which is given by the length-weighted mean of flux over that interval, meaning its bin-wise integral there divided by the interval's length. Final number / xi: 13.5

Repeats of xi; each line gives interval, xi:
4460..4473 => 14.2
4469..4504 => 14.0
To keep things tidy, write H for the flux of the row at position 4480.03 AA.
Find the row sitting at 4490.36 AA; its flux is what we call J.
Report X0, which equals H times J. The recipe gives 197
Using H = 14.38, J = 13.68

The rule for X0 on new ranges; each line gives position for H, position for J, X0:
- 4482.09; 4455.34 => 184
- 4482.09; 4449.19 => 169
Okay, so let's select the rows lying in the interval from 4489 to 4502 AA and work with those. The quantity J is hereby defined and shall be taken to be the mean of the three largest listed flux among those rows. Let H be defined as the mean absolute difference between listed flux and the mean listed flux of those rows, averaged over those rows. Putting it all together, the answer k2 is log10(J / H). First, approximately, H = 0.080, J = 13.7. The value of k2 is 2.23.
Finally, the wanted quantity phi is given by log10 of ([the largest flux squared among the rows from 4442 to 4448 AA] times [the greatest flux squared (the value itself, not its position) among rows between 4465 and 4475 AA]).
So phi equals 4.54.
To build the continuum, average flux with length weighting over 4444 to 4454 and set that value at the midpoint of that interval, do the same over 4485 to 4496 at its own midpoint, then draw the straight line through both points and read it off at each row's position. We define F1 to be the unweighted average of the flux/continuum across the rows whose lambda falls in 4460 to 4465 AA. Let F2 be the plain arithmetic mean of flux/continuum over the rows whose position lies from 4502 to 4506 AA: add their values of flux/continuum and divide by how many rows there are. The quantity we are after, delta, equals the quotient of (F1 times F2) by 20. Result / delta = 0.052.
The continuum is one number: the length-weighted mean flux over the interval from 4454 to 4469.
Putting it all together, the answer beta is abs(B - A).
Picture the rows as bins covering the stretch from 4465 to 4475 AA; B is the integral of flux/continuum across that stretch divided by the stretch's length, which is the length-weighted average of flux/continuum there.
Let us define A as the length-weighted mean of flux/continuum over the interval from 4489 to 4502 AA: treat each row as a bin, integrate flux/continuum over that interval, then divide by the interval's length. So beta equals 0.05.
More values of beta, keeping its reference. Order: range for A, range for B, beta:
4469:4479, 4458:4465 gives 0.05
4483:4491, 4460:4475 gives 0.02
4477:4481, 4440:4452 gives 0.16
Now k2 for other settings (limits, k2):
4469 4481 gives 1.82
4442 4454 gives 1.65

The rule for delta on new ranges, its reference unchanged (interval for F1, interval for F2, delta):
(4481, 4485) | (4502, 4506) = 0.049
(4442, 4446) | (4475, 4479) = 0.058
